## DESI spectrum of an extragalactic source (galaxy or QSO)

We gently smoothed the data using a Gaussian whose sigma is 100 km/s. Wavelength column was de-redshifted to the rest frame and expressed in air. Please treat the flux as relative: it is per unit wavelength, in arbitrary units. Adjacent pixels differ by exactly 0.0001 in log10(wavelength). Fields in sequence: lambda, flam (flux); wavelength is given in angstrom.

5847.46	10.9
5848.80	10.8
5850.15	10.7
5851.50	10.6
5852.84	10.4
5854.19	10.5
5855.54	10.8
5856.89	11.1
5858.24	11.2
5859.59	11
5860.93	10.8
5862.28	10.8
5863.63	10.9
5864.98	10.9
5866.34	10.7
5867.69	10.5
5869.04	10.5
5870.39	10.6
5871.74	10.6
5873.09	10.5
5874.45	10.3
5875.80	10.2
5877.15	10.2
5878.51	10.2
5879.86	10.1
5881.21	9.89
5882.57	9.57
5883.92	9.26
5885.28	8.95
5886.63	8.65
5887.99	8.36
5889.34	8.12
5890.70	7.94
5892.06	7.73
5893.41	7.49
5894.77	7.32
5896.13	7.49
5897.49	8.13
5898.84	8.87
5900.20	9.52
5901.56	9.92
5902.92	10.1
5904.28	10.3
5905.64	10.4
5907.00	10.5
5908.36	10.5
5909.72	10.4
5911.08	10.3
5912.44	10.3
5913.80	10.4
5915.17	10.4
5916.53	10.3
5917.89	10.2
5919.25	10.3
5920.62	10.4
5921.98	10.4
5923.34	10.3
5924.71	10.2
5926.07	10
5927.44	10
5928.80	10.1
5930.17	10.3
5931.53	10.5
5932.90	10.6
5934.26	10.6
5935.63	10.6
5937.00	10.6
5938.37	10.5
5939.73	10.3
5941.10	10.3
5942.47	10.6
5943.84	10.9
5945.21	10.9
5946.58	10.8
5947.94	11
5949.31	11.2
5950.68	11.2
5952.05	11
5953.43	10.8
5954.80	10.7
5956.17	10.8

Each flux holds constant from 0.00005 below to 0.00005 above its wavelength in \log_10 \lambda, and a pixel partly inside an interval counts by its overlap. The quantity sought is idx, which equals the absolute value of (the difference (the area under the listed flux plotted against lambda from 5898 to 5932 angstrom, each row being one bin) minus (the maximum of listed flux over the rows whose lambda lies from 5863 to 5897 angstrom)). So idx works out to 335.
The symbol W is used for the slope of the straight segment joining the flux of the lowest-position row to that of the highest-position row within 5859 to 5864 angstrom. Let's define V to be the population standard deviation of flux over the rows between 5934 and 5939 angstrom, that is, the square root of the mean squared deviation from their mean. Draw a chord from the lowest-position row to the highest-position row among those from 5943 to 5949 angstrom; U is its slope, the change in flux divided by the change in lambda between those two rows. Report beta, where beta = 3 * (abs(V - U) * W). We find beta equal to -0.001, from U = 0.02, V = 0.043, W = -0.02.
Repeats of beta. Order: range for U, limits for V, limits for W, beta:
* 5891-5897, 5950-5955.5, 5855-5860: 0.037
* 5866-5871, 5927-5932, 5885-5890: -0.133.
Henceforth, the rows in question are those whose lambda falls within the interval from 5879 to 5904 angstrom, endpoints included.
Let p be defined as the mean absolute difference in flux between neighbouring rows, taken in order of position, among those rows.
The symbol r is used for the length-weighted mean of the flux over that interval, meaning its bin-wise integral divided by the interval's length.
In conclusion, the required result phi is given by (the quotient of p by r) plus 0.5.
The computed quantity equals 0.537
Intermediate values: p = 0.33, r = 8.8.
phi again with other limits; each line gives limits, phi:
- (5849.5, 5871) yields 0.513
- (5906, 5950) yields 0.510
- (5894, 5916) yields 0.524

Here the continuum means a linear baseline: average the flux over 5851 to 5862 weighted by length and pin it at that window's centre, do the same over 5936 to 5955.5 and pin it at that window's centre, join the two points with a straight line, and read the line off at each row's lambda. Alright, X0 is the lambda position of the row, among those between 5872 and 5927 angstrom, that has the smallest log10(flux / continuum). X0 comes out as 5894.77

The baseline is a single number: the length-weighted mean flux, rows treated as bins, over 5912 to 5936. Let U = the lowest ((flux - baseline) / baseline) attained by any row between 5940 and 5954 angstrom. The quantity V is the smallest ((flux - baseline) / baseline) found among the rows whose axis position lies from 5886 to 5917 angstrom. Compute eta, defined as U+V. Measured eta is -0.293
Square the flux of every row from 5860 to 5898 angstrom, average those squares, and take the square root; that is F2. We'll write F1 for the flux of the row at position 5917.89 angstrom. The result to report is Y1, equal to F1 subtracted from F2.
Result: -0.6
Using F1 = 10.2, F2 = 9.6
